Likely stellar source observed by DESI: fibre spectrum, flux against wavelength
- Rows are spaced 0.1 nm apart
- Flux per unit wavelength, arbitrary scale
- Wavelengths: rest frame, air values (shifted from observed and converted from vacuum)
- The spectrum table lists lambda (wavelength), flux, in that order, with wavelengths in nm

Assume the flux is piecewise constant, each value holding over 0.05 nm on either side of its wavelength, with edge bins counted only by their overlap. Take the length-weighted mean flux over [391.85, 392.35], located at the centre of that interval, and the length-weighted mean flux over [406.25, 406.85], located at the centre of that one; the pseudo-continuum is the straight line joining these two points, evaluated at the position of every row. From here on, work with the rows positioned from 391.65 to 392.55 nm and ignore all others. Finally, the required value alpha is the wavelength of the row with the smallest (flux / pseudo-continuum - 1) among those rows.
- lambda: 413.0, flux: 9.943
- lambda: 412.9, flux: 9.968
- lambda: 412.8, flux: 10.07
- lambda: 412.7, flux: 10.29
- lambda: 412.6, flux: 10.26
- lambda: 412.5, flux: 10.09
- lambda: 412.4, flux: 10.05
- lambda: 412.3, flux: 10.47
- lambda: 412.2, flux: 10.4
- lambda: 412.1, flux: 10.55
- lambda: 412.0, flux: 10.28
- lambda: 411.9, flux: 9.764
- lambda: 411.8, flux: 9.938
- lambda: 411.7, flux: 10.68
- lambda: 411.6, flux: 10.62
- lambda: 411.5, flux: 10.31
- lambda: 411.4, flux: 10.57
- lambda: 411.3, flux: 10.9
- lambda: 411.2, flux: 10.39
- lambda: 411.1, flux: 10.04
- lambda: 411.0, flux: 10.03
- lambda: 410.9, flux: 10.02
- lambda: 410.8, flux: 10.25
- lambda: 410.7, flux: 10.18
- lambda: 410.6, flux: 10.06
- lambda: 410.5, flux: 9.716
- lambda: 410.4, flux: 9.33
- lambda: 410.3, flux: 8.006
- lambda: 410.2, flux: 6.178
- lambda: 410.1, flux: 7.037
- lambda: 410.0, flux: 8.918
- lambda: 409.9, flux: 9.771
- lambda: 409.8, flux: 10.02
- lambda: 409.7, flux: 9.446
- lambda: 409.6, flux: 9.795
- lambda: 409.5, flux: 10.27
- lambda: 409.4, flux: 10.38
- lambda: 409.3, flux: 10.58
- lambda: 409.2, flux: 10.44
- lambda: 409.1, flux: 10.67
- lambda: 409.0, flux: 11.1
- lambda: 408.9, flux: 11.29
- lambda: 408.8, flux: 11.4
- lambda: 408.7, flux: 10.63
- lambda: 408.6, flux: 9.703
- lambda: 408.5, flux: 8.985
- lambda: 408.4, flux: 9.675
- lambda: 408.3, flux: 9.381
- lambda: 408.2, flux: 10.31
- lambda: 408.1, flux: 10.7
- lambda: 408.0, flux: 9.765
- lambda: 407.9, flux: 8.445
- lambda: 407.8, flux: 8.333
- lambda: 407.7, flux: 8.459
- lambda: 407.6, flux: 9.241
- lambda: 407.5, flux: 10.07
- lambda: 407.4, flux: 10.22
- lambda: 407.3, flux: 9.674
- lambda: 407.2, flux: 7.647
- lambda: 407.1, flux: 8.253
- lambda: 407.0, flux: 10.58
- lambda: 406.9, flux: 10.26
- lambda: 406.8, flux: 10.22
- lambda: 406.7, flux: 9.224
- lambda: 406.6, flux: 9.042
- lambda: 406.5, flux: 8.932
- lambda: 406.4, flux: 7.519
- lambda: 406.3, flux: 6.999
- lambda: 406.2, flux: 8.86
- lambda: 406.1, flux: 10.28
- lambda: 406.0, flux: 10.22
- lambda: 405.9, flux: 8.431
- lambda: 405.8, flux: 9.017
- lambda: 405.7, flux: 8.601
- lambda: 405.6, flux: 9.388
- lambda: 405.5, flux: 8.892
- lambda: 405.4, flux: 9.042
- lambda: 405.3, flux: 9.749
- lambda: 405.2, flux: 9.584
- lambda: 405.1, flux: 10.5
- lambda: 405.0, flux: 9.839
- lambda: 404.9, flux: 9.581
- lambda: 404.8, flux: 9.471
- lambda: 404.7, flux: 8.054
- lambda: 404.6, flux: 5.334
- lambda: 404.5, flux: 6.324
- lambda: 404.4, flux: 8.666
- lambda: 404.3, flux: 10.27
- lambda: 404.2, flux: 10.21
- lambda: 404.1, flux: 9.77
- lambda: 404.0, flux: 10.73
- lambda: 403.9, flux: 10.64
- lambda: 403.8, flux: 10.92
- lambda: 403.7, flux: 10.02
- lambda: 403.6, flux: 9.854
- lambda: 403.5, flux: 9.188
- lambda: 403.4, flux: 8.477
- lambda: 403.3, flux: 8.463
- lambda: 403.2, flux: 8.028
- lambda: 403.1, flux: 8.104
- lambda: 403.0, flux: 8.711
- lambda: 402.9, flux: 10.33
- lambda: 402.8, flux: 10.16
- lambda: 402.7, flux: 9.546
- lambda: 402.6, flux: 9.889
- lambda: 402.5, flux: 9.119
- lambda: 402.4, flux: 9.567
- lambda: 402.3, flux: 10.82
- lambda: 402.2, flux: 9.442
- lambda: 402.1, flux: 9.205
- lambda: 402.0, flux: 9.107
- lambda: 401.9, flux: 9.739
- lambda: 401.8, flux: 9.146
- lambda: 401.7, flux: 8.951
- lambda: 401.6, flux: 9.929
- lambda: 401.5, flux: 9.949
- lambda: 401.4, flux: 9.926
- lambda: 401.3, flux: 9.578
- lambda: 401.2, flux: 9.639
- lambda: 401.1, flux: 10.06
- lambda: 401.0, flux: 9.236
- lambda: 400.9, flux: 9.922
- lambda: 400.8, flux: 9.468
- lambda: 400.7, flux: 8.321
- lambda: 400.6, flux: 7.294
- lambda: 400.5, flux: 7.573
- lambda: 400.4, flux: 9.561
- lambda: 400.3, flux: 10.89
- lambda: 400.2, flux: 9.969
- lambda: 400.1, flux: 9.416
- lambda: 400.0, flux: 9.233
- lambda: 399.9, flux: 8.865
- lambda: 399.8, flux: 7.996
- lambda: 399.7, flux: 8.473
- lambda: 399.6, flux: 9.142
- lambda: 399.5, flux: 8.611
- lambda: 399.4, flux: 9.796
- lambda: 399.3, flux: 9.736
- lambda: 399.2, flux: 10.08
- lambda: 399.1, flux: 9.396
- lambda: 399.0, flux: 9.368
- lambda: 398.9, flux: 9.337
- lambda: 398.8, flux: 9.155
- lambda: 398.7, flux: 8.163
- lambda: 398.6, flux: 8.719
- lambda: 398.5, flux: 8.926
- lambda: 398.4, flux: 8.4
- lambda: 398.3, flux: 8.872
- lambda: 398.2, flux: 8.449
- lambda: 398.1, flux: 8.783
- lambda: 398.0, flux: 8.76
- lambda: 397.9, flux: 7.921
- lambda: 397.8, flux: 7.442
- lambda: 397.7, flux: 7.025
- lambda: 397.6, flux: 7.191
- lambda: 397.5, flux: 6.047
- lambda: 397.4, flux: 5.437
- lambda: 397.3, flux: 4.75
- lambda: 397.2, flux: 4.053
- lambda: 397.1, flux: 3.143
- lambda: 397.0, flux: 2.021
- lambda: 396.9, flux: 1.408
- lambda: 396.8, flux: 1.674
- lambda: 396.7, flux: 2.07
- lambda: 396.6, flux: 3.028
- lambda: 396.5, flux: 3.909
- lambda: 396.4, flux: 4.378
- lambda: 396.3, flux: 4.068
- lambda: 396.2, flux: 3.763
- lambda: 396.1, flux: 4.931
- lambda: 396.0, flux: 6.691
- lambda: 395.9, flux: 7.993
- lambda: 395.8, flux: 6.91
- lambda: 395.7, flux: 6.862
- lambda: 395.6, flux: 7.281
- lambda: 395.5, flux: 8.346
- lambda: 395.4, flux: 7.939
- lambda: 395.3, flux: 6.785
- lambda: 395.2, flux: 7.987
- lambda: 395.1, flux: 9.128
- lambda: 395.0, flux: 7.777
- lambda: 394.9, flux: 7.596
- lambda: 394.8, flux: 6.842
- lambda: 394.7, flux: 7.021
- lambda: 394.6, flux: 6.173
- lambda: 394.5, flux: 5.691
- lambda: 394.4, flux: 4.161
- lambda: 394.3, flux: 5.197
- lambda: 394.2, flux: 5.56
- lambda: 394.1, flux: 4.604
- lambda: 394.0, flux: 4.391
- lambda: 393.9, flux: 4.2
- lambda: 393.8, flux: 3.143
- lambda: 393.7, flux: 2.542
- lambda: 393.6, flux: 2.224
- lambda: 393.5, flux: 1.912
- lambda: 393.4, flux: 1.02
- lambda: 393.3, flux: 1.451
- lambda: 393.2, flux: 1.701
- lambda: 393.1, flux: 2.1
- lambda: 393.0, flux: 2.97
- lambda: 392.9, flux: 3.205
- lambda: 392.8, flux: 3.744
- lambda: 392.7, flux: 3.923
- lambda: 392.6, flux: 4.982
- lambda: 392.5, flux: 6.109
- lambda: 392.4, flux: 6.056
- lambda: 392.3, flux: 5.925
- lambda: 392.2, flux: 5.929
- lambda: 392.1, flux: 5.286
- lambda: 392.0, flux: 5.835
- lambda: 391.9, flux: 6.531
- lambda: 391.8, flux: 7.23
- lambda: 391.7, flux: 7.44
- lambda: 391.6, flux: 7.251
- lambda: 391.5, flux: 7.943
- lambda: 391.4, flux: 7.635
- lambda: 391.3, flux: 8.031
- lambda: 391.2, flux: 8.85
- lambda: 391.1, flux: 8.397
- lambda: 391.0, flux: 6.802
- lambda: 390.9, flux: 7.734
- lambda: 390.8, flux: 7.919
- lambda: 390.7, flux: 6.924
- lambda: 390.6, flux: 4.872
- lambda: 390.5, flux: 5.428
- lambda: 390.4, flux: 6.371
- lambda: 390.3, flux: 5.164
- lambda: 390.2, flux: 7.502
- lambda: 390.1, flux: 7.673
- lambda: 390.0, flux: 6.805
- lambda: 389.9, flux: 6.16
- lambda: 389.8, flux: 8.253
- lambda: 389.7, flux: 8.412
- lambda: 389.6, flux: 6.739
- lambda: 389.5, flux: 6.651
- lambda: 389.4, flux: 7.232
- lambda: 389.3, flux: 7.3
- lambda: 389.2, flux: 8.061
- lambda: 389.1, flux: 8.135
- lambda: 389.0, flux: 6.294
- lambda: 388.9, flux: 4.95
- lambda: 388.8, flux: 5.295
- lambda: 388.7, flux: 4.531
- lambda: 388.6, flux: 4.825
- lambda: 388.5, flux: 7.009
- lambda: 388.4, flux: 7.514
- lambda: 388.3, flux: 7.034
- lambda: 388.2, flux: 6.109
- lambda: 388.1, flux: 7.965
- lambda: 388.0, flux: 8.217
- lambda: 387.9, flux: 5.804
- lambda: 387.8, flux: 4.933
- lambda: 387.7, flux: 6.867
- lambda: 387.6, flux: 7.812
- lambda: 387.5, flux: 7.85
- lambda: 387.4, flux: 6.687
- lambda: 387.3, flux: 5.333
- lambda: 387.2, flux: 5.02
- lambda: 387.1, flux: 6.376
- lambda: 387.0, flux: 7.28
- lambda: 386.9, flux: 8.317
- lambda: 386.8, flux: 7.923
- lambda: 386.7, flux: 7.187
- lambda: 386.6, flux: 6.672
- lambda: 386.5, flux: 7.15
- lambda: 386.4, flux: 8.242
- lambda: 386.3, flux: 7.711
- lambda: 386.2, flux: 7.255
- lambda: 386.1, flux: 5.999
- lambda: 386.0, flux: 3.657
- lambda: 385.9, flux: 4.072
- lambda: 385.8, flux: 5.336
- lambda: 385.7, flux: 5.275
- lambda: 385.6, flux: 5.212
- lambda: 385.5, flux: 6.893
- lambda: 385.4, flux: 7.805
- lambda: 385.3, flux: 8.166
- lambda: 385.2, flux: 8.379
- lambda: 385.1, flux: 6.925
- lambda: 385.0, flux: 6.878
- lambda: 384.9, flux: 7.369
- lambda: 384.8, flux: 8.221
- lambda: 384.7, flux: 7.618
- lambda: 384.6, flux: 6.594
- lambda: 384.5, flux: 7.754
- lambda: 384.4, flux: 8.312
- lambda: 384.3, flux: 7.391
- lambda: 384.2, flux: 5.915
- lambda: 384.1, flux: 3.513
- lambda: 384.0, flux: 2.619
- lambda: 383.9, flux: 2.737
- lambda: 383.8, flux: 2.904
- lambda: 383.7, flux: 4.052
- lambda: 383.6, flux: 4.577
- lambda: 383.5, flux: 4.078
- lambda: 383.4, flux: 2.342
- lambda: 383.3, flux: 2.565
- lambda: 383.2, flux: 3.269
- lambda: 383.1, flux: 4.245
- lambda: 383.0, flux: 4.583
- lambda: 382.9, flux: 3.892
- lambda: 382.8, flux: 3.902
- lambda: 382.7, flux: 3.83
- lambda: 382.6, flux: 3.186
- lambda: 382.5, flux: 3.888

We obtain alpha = 392.1 nm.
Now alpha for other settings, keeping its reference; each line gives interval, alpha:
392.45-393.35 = 393.3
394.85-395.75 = 395.7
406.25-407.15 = 406.3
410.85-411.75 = 411.1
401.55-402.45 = 401.7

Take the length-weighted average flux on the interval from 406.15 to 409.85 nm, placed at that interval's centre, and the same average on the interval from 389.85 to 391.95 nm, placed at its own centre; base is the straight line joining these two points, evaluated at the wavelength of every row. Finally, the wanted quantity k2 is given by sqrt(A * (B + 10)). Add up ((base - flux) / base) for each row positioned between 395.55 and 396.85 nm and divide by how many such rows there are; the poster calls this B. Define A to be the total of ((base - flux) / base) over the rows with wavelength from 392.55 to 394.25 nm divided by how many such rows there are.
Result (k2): 2.4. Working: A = 0.6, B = 0.38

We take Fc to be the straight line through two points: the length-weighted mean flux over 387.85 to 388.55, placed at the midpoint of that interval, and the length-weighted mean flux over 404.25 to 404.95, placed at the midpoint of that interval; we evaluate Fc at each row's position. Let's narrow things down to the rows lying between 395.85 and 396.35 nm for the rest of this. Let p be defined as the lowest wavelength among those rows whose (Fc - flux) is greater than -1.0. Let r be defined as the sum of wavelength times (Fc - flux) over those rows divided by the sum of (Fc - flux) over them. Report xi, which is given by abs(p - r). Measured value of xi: 0.30 nm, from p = 395.9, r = 396.20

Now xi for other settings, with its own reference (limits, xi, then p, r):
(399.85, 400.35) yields 0.25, 399.9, 400.15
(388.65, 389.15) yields 0.07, 388.7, 388.77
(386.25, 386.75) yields 0.07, 386.3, 386.37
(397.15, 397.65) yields 0.13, 397.2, 397.33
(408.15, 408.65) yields 0.07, 408.3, 408.37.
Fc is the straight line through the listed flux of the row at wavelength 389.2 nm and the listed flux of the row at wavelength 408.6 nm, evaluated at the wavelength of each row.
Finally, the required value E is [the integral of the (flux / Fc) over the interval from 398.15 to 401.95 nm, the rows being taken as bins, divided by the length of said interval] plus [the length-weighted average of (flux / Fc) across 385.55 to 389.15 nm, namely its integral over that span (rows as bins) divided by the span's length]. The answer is 1.84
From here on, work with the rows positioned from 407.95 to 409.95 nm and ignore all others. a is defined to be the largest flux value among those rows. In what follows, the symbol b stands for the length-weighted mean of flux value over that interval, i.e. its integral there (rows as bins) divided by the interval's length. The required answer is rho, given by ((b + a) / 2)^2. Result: 117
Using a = 11.4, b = 10.2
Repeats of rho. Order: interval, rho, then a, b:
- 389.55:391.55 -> 64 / 8.85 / 7.2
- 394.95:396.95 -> 55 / 9.128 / 5.6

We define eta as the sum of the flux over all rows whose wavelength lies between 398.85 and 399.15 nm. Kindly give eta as 28.1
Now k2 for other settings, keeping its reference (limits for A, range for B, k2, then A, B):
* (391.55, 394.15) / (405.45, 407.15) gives 2.0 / 0.4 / 0.03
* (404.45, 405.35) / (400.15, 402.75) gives 0.7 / 0.1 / -0.09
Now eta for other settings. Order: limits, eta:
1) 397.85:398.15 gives 25.5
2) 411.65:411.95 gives 30.4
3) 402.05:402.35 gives 29.5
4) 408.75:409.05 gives 33.8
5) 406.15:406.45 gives 23.4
